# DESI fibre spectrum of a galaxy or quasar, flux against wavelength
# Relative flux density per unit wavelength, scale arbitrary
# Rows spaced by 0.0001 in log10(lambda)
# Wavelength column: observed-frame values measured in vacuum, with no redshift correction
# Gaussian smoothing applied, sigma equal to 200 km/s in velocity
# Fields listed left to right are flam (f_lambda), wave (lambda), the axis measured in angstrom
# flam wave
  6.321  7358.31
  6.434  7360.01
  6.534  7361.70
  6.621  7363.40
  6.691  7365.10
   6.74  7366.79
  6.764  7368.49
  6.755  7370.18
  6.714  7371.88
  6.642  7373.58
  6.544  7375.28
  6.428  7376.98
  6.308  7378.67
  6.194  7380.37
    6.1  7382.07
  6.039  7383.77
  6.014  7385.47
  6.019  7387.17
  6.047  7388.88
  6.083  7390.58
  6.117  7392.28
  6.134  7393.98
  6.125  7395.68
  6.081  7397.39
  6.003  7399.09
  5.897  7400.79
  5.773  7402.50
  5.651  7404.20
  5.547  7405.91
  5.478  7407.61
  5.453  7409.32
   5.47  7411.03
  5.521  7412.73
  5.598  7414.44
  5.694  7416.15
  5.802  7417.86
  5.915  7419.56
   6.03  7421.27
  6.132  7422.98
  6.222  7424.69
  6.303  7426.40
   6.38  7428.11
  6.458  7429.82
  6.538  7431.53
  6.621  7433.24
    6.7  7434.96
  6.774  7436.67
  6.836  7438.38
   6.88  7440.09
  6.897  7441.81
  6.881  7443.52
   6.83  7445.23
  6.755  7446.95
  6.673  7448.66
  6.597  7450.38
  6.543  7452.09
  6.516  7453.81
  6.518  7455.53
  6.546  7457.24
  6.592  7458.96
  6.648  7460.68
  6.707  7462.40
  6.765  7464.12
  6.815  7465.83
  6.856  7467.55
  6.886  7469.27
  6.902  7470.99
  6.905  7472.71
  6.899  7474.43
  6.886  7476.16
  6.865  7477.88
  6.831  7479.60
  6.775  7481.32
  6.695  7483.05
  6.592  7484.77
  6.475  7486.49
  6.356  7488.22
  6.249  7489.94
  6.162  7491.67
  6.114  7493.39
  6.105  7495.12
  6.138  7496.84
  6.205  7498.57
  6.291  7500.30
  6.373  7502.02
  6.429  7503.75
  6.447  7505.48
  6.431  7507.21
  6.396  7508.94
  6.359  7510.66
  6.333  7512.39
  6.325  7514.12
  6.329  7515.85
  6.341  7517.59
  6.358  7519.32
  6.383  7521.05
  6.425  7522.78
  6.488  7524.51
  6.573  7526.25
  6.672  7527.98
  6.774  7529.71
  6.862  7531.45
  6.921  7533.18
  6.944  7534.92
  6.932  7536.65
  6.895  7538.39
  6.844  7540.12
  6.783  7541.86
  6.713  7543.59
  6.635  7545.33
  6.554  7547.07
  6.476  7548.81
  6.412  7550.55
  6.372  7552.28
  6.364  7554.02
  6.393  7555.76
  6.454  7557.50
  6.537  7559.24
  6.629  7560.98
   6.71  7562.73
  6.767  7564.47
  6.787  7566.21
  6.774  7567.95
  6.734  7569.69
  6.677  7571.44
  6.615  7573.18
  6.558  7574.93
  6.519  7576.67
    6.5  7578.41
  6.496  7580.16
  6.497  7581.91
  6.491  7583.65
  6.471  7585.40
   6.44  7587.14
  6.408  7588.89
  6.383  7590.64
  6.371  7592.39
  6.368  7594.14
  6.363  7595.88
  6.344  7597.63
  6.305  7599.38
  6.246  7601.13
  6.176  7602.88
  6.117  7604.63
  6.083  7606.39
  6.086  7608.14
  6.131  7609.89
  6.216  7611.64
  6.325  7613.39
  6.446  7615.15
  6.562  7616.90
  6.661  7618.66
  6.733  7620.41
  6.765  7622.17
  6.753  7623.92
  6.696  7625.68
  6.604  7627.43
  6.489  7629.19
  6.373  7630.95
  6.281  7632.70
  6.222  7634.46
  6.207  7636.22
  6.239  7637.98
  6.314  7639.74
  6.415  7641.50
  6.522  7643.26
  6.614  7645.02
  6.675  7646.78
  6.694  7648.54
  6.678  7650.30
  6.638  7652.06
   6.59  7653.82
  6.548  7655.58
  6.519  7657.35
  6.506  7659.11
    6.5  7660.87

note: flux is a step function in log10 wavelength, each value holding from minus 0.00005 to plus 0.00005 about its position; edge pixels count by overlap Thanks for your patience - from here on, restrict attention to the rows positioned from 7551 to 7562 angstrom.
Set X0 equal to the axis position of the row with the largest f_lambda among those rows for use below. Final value 7560.98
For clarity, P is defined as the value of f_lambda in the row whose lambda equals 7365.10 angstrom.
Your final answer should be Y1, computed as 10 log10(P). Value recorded 8.25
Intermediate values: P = 6.691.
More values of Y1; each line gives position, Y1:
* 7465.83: 8.33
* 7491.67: 7.90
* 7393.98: 7.88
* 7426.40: 8.00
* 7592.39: 8.04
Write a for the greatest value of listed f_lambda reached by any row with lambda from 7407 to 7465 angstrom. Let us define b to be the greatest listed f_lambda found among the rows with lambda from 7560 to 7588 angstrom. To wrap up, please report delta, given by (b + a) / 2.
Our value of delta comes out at 6.84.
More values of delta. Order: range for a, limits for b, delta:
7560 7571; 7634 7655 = 6.74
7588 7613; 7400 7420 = 6.16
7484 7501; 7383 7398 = 6.36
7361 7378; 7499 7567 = 6.85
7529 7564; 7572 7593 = 6.78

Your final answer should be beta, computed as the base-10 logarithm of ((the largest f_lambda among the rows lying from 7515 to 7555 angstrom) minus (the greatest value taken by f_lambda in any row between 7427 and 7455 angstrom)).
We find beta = -1.3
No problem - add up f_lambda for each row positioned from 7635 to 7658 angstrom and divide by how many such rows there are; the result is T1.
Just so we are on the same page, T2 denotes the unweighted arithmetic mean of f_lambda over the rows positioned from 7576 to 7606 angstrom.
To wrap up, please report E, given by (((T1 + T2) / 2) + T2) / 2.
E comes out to 6.41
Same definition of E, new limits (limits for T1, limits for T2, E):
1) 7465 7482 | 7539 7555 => 6.64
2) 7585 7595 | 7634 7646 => 6.37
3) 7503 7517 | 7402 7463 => 6.31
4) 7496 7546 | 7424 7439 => 6.54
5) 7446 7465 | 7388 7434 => 6.13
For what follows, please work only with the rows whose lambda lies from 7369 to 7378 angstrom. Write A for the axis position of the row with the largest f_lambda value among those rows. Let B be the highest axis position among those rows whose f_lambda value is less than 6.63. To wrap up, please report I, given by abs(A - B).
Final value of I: 6.8 angstrom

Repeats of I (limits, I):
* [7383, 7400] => 5.1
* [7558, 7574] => 7.0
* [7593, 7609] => 14.0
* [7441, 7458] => 15.4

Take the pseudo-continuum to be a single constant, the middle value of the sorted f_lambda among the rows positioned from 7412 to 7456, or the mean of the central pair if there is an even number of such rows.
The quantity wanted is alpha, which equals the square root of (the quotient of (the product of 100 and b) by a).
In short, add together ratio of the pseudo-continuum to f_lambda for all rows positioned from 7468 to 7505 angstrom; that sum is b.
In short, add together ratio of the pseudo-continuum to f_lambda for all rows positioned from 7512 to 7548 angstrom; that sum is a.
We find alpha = 10.1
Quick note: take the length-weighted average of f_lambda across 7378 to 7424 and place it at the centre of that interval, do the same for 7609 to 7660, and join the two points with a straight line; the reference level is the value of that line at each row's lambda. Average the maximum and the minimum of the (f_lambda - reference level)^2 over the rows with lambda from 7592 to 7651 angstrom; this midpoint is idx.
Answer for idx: 0.059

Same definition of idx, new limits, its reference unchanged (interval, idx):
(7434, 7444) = 0.658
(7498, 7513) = 0.041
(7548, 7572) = 0.111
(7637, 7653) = 0.036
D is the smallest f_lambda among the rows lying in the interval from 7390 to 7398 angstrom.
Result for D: 6.081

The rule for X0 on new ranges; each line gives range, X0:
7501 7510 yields 7505.48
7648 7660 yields 7648.54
